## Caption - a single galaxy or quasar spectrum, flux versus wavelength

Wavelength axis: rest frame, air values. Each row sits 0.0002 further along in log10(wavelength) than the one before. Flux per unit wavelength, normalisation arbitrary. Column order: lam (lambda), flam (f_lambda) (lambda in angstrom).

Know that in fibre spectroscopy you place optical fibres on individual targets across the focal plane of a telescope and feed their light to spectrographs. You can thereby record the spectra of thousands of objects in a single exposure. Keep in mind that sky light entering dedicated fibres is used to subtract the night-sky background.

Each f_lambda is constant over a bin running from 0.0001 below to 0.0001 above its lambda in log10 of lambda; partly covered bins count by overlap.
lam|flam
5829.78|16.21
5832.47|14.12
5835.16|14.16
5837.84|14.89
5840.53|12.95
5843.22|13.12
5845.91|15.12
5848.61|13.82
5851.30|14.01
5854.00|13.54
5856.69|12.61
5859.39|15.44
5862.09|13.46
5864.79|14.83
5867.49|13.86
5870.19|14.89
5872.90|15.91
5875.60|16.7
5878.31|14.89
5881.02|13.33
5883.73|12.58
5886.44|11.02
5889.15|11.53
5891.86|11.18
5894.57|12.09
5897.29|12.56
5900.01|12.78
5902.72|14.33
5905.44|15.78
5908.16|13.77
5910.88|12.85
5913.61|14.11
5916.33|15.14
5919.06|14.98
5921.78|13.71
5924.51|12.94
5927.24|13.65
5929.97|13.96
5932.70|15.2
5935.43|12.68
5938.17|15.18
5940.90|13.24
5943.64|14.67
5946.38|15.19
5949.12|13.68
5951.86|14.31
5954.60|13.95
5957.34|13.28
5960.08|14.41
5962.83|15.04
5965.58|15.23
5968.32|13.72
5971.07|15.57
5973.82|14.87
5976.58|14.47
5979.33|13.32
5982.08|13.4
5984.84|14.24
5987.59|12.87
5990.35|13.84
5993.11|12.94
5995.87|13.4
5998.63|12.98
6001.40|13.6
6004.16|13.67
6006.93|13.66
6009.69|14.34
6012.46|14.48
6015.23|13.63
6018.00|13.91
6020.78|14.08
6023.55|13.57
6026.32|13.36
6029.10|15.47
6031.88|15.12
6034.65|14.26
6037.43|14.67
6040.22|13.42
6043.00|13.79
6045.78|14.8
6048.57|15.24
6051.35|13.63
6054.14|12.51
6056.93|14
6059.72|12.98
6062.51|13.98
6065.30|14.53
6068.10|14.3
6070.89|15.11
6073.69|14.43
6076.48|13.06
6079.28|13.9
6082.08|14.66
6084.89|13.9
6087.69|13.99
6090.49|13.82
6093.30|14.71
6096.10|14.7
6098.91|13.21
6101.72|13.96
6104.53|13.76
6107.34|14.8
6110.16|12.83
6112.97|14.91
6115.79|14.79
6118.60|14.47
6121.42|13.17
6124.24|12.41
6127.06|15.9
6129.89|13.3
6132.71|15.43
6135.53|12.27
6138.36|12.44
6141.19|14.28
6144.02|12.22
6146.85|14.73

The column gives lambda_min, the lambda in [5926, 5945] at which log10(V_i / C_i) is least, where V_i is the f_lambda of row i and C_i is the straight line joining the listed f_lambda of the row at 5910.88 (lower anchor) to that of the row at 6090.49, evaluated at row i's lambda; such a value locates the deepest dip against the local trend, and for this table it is 5935.43 angstrom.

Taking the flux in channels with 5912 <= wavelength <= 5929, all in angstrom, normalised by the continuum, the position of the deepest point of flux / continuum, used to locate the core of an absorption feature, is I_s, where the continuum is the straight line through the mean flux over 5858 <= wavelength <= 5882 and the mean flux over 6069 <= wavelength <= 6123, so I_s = 5924.51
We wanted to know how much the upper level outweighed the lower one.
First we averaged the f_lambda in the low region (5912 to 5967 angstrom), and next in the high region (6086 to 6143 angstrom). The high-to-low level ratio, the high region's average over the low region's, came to 0.981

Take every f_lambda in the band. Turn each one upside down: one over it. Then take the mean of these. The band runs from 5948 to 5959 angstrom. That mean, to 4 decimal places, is 0.0725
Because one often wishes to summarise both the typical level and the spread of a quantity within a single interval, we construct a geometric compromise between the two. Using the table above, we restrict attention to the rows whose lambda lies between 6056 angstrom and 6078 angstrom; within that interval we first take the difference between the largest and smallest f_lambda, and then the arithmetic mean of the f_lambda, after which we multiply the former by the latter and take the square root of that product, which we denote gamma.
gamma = 5.5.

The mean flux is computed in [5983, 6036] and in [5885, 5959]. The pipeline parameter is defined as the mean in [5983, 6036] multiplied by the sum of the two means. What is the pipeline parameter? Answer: 381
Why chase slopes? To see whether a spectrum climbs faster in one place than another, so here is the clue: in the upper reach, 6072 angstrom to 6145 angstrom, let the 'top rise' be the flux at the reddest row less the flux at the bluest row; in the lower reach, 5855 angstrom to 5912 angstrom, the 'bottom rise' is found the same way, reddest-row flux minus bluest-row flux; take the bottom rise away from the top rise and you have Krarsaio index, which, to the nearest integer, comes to -2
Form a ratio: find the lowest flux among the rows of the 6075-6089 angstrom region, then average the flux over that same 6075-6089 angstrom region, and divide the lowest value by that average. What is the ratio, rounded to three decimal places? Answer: 0.939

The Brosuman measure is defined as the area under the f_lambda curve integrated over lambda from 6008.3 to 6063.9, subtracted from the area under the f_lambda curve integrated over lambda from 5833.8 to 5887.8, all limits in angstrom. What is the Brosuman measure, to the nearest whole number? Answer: -23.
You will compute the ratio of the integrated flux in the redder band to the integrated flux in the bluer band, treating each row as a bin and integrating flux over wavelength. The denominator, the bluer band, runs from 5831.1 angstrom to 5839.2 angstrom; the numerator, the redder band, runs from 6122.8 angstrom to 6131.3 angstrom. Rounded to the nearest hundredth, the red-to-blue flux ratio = 1.01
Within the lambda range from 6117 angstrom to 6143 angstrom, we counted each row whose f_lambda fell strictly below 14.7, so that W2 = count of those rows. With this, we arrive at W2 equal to 7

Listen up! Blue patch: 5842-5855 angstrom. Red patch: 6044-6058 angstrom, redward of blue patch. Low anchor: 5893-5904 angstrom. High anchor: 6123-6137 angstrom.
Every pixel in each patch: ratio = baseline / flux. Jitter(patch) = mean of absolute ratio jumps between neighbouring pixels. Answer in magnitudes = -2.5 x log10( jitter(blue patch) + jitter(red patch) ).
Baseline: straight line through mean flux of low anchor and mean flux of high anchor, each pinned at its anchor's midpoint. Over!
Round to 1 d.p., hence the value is 2.1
